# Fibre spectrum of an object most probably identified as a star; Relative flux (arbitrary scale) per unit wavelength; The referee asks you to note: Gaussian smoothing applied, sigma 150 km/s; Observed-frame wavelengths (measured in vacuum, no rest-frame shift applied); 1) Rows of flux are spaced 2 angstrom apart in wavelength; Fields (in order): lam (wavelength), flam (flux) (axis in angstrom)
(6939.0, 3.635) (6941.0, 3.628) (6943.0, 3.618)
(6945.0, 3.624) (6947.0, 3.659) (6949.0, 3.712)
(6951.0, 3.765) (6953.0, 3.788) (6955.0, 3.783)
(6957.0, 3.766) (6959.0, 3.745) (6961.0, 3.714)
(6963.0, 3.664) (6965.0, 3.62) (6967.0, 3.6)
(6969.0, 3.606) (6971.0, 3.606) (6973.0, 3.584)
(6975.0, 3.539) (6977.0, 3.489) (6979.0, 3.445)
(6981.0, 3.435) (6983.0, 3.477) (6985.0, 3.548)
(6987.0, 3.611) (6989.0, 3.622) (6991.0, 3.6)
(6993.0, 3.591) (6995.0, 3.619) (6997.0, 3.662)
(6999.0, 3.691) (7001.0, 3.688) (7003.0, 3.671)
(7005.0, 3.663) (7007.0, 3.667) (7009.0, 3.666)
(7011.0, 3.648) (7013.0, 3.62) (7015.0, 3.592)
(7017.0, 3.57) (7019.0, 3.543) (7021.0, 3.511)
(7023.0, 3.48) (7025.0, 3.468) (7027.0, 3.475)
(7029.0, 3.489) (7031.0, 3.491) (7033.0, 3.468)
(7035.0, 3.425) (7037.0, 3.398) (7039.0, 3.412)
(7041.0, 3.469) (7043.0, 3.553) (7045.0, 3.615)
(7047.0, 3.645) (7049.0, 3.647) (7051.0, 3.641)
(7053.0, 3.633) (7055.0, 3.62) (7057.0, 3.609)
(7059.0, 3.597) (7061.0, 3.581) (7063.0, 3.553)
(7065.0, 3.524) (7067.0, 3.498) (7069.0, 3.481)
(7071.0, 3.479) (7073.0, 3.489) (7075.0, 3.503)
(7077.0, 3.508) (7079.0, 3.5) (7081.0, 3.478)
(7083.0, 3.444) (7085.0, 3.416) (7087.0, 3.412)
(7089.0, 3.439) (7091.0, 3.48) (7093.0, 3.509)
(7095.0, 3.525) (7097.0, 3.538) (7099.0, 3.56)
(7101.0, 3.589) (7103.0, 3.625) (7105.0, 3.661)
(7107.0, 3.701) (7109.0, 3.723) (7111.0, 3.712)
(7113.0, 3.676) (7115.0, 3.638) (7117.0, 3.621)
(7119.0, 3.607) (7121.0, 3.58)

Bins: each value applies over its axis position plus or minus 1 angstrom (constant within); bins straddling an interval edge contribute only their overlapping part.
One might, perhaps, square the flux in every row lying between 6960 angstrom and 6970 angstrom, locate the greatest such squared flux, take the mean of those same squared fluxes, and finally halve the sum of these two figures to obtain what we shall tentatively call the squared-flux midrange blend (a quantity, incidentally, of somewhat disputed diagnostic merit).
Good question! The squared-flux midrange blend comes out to 13.5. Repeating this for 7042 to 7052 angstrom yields 13.2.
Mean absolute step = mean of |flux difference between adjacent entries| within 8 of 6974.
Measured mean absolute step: 0.025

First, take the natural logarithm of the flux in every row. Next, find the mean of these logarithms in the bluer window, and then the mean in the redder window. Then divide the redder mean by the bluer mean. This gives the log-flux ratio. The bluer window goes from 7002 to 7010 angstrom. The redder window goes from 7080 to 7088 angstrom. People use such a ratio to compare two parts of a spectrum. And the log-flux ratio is 0.950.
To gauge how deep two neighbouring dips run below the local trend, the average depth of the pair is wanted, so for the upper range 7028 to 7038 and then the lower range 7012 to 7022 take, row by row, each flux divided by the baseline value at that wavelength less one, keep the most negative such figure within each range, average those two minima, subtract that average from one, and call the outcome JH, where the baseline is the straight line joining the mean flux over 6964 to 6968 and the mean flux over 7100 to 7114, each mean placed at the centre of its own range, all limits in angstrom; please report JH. 1.05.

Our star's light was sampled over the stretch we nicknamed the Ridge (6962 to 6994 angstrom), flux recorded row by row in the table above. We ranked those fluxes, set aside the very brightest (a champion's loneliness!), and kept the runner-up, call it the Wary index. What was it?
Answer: 3.622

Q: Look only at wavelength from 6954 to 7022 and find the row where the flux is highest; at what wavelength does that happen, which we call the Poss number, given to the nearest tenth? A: 6955.0 angstrom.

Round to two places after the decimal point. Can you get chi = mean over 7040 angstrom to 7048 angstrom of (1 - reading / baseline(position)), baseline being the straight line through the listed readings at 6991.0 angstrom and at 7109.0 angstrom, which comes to 0.02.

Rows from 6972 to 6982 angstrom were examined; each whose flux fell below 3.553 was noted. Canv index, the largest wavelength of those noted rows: 6981.0 angstrom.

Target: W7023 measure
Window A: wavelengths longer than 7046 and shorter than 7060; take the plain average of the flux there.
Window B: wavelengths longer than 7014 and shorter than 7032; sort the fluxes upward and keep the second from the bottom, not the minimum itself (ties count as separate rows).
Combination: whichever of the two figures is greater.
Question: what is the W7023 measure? 3.627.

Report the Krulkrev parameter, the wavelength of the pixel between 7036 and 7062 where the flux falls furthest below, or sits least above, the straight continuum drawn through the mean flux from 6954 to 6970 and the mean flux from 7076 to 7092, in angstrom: 7037.0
